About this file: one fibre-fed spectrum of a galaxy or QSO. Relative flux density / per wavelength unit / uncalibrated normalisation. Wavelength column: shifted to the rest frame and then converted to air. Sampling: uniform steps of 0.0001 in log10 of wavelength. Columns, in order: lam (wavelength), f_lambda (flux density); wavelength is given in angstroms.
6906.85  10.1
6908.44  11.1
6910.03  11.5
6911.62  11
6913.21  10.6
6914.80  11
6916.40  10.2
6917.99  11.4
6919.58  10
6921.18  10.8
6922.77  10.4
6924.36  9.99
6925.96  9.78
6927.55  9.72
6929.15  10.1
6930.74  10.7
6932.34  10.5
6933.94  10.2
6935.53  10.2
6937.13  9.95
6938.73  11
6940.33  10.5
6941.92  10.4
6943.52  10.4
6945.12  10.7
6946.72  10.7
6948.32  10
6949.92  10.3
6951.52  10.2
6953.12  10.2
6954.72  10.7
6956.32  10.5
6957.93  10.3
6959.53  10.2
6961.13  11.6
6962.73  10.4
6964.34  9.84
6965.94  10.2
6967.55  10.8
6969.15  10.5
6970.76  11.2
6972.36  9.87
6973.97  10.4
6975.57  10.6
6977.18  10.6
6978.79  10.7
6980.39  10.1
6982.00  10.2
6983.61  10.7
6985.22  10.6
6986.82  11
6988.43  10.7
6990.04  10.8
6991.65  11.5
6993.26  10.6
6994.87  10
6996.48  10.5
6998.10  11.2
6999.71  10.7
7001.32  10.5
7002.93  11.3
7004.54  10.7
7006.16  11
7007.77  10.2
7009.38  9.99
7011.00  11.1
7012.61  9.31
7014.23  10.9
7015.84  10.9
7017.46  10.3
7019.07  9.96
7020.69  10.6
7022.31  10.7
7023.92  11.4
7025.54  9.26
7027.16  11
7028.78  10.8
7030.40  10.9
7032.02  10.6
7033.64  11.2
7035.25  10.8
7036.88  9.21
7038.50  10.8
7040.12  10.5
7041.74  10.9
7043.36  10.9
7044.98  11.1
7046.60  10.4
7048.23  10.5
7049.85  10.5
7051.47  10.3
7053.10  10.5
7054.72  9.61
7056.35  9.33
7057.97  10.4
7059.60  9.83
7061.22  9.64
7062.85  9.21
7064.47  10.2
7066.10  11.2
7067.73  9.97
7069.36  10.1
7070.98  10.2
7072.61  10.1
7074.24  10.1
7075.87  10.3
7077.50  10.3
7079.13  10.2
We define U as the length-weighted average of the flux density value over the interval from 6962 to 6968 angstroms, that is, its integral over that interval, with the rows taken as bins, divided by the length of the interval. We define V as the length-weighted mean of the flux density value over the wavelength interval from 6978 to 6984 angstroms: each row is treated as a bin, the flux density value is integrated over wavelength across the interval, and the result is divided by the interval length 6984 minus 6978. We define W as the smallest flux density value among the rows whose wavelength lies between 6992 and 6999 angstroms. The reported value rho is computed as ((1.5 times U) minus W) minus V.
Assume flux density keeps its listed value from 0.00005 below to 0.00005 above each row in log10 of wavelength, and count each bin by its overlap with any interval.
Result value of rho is -5.0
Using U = 10.27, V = 10.4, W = 10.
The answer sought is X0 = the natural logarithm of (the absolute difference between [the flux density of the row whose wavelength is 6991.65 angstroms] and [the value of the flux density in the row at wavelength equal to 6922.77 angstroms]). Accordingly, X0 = 0.10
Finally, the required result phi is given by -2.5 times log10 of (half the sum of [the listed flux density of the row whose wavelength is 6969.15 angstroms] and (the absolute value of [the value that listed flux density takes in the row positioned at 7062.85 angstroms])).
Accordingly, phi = -2.48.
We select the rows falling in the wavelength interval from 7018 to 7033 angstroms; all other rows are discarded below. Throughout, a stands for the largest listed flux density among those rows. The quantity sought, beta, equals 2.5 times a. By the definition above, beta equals 28.5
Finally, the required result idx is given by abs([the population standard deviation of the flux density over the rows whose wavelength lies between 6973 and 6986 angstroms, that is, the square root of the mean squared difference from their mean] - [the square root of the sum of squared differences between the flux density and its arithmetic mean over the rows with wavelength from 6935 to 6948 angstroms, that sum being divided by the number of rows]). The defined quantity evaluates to 0.09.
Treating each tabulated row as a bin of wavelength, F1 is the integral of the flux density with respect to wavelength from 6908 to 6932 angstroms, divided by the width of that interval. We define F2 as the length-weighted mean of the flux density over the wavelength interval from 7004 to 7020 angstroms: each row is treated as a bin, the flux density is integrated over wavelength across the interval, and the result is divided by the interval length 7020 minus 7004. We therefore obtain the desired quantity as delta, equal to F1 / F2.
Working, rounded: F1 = 10.5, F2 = 10.4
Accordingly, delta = 1.01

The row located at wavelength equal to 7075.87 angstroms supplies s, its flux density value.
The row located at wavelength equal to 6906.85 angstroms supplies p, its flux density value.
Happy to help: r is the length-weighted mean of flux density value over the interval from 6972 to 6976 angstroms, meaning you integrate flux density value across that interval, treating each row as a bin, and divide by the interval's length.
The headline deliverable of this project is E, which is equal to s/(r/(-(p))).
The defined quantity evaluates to -10.1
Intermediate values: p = 10.1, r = 10.3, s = 10.3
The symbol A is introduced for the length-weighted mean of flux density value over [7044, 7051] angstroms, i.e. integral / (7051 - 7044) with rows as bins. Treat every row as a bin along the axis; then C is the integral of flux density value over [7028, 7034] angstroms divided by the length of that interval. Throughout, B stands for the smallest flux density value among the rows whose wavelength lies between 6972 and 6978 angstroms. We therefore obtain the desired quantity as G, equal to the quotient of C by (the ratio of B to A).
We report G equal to 11.7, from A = 10.6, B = 9.87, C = 10.8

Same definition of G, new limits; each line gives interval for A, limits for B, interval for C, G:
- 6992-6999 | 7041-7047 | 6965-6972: 10.8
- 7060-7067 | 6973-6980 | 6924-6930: 9.6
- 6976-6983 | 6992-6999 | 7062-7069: 10.5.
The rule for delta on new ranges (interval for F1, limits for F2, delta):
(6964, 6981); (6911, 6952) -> 1.00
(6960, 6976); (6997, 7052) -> 0.99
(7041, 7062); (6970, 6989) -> 0.98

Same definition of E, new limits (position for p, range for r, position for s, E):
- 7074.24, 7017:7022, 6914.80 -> -10.8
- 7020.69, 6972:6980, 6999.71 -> -10.9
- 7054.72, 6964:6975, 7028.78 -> -9.9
